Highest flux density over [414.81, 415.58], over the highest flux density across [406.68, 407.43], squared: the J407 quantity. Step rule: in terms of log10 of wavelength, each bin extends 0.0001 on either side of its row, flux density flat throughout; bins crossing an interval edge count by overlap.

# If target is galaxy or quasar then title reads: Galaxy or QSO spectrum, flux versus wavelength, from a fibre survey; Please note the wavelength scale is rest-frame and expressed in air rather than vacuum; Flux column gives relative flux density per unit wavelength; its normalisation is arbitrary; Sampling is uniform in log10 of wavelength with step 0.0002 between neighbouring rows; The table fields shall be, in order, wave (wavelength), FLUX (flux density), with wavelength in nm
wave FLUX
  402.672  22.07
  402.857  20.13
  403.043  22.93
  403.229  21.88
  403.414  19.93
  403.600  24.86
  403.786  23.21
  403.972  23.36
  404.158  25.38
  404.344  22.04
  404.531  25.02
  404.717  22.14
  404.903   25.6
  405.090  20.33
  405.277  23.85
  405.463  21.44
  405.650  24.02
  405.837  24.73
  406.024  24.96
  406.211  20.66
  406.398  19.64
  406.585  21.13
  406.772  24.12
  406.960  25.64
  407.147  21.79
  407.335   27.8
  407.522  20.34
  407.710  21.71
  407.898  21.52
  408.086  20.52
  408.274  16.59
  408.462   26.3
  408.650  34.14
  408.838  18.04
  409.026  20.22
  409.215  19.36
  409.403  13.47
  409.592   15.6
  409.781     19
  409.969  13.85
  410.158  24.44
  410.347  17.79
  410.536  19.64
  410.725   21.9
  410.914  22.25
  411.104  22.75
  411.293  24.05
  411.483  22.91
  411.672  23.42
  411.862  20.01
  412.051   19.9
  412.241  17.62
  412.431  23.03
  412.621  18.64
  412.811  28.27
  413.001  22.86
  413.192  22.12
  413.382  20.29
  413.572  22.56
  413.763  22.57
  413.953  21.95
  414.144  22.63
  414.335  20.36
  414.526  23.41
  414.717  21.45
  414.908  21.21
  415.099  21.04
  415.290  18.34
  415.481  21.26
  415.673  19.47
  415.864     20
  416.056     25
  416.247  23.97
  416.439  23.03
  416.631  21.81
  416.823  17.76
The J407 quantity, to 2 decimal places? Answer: 0.58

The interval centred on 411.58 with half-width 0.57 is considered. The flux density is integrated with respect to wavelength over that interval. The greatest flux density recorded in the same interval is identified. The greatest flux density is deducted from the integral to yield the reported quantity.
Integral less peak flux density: 1.2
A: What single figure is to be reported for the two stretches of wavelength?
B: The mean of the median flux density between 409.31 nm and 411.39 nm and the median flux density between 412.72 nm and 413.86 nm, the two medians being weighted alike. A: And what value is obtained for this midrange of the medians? 21.1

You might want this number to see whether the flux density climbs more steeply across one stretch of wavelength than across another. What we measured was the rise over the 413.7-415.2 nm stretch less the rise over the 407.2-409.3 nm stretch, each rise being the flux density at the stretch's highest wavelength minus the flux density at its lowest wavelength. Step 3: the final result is 7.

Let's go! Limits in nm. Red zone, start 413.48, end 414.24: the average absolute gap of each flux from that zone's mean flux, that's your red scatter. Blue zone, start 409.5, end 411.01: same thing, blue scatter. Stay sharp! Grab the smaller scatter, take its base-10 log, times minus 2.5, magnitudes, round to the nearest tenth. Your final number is 1.6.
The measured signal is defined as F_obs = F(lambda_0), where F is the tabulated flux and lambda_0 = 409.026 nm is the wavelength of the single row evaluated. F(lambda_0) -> 20.22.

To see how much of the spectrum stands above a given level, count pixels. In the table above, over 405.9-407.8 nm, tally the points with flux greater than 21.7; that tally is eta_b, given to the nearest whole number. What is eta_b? 6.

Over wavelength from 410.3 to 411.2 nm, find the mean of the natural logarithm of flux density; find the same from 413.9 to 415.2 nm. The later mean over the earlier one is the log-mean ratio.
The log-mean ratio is 1.01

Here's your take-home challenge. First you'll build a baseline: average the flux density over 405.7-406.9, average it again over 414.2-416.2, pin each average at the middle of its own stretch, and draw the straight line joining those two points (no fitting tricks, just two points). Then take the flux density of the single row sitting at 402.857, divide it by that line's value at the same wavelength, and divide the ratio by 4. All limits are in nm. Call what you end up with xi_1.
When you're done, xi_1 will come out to 0.22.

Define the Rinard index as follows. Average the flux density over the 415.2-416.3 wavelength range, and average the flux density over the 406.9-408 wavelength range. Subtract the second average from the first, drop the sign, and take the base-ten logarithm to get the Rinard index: 0.25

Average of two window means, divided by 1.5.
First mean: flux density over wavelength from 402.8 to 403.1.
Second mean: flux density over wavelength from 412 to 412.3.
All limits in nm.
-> 13.4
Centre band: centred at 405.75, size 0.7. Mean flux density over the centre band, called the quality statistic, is 23.8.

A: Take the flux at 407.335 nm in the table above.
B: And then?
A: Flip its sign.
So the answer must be -28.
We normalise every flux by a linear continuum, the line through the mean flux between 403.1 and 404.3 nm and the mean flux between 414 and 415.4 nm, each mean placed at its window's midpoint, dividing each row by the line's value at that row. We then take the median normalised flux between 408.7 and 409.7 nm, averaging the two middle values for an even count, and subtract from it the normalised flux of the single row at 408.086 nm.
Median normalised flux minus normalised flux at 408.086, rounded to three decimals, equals -0.106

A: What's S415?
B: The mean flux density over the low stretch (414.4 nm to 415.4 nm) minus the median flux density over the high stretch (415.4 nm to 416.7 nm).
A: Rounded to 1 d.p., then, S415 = -0.7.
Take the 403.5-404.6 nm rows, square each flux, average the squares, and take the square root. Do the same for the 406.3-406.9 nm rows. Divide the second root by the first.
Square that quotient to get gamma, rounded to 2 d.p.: 0.82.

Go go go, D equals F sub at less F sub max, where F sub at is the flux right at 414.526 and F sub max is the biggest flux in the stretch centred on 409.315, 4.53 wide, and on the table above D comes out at -11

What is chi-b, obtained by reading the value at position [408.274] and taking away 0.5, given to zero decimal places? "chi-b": 16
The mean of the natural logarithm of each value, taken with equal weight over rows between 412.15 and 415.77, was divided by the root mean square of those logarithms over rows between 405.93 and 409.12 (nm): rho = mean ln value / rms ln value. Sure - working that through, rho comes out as 0.985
